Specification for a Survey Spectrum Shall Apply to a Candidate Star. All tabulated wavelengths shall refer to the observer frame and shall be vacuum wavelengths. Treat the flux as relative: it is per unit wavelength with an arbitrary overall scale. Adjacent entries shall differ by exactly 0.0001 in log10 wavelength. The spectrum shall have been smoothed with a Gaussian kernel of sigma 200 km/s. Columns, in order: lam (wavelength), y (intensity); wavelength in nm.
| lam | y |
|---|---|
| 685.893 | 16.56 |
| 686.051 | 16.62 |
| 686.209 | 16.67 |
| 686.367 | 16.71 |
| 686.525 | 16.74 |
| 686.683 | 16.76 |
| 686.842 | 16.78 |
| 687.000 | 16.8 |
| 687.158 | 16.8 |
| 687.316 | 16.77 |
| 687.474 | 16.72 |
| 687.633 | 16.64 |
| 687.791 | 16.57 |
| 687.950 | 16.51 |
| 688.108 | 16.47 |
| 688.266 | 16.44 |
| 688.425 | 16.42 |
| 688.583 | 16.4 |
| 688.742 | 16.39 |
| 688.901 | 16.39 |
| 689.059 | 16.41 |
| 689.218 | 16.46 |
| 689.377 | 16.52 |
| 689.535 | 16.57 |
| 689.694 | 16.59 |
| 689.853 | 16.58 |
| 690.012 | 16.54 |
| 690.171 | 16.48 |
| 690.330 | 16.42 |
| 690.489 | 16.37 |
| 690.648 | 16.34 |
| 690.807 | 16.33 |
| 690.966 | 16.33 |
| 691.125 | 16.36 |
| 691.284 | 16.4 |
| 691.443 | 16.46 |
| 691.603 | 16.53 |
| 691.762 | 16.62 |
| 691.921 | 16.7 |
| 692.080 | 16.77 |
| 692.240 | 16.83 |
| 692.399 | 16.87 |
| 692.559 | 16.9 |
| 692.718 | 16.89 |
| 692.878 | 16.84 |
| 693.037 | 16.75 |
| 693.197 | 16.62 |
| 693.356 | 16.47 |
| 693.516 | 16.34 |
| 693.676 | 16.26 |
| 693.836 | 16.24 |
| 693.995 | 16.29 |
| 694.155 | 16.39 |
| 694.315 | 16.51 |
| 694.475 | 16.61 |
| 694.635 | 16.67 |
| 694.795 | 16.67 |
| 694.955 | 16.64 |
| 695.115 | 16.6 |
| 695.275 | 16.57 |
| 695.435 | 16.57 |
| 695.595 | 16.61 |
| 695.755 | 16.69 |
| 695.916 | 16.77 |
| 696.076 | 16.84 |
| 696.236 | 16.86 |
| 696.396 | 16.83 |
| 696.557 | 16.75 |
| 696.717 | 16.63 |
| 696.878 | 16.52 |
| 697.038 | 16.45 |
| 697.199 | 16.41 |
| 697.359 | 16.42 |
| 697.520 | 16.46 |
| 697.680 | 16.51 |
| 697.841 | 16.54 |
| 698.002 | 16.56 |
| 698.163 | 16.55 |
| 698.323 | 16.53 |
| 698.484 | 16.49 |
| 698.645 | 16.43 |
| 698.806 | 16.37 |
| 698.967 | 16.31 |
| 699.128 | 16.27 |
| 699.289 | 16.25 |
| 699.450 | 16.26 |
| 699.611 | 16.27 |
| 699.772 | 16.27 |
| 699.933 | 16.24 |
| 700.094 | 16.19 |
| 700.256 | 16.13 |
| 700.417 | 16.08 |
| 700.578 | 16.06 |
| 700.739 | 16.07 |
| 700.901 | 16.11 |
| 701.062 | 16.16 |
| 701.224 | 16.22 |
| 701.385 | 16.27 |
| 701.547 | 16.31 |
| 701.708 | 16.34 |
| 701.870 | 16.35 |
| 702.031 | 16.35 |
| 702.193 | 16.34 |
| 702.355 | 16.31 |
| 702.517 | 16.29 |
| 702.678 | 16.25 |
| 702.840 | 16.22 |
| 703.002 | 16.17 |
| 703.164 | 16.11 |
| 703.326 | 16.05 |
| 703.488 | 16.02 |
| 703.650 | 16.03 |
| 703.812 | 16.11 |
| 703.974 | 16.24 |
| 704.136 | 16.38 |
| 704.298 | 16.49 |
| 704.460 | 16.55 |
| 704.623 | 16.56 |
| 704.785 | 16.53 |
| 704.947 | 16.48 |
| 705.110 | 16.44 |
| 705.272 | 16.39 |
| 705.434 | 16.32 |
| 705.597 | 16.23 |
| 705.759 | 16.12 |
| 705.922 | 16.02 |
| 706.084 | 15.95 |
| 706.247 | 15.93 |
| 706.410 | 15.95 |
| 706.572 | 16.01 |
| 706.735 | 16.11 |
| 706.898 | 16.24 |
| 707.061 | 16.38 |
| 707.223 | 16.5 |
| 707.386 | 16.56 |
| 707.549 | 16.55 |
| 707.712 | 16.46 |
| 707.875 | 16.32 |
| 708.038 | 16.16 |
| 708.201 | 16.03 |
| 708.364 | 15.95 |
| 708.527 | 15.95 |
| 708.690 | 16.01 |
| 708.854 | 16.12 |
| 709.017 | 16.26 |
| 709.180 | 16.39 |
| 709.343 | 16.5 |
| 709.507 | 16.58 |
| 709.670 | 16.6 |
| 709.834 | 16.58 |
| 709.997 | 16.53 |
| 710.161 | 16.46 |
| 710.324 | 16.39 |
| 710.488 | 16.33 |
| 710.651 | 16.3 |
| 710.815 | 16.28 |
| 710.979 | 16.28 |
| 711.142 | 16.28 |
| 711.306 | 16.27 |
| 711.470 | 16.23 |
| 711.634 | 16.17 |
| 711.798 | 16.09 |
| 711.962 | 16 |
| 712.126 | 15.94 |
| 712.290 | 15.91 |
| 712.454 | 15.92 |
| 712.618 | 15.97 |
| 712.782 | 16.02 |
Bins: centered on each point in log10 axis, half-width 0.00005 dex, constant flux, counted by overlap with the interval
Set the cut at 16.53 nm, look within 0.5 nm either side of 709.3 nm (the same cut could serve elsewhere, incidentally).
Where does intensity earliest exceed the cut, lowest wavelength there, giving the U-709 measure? 709.507 nm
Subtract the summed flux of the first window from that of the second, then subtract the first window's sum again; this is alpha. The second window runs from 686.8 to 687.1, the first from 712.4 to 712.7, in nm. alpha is -30.2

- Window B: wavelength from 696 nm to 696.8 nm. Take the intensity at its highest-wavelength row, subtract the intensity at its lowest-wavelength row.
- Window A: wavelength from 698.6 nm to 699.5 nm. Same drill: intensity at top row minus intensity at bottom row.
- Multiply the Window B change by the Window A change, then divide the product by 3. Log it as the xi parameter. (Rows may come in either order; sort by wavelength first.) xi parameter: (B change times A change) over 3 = 0.0119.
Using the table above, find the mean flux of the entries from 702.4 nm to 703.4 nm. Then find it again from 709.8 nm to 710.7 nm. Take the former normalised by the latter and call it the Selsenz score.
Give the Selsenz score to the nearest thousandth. 0.985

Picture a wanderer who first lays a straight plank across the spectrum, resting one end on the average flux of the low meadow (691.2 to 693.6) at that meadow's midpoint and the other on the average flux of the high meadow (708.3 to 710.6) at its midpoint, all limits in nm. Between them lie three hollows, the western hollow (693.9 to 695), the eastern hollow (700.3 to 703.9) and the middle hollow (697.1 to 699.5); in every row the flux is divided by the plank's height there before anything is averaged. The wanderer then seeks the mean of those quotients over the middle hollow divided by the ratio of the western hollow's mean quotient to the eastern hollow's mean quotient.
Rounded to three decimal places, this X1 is 0.980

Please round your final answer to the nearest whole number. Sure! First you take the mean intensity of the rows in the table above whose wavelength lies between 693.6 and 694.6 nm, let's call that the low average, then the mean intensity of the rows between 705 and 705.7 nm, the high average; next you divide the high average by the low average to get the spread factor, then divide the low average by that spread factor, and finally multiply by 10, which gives 164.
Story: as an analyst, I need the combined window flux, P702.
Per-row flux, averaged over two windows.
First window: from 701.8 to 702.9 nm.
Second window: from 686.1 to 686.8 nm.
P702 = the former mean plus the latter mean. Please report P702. 33.0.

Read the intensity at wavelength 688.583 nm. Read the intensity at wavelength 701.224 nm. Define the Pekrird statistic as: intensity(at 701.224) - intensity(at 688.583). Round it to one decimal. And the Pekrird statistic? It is -0.2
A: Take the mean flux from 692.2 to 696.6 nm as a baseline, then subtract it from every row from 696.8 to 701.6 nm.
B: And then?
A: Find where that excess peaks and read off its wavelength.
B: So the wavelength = 698.002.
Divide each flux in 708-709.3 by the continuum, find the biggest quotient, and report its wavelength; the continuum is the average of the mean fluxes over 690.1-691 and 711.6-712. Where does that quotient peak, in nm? 709.180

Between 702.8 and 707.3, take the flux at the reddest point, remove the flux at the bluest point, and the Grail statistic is 0.3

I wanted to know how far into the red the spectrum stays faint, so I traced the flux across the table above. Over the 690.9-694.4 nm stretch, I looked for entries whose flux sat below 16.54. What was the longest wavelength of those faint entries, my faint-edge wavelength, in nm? 694.315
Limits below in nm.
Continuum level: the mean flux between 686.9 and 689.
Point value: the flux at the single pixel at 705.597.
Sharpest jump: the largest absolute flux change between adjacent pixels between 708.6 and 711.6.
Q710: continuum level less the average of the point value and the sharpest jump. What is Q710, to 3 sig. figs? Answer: 8.38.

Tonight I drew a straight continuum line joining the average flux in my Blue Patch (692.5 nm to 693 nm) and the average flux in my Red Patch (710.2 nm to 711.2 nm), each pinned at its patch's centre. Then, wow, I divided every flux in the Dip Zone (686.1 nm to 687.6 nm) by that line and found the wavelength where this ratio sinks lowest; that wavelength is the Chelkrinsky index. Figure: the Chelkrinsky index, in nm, 686.209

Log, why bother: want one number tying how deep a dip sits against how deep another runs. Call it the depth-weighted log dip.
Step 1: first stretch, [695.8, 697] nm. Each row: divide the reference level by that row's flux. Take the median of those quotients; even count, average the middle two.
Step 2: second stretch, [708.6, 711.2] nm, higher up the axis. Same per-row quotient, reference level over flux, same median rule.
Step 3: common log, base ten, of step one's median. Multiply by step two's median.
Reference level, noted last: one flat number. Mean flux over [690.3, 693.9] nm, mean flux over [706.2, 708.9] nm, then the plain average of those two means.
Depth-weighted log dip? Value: -0.010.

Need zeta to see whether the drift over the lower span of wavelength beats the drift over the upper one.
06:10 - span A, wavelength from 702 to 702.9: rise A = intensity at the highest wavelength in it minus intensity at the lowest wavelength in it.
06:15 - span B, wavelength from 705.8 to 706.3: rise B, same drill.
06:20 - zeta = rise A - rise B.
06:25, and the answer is -0.04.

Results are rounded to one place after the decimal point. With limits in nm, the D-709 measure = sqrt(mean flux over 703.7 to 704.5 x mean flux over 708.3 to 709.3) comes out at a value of 16.2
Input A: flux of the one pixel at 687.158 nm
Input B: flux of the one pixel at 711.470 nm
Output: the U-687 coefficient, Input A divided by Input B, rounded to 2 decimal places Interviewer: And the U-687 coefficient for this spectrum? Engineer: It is 1.04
